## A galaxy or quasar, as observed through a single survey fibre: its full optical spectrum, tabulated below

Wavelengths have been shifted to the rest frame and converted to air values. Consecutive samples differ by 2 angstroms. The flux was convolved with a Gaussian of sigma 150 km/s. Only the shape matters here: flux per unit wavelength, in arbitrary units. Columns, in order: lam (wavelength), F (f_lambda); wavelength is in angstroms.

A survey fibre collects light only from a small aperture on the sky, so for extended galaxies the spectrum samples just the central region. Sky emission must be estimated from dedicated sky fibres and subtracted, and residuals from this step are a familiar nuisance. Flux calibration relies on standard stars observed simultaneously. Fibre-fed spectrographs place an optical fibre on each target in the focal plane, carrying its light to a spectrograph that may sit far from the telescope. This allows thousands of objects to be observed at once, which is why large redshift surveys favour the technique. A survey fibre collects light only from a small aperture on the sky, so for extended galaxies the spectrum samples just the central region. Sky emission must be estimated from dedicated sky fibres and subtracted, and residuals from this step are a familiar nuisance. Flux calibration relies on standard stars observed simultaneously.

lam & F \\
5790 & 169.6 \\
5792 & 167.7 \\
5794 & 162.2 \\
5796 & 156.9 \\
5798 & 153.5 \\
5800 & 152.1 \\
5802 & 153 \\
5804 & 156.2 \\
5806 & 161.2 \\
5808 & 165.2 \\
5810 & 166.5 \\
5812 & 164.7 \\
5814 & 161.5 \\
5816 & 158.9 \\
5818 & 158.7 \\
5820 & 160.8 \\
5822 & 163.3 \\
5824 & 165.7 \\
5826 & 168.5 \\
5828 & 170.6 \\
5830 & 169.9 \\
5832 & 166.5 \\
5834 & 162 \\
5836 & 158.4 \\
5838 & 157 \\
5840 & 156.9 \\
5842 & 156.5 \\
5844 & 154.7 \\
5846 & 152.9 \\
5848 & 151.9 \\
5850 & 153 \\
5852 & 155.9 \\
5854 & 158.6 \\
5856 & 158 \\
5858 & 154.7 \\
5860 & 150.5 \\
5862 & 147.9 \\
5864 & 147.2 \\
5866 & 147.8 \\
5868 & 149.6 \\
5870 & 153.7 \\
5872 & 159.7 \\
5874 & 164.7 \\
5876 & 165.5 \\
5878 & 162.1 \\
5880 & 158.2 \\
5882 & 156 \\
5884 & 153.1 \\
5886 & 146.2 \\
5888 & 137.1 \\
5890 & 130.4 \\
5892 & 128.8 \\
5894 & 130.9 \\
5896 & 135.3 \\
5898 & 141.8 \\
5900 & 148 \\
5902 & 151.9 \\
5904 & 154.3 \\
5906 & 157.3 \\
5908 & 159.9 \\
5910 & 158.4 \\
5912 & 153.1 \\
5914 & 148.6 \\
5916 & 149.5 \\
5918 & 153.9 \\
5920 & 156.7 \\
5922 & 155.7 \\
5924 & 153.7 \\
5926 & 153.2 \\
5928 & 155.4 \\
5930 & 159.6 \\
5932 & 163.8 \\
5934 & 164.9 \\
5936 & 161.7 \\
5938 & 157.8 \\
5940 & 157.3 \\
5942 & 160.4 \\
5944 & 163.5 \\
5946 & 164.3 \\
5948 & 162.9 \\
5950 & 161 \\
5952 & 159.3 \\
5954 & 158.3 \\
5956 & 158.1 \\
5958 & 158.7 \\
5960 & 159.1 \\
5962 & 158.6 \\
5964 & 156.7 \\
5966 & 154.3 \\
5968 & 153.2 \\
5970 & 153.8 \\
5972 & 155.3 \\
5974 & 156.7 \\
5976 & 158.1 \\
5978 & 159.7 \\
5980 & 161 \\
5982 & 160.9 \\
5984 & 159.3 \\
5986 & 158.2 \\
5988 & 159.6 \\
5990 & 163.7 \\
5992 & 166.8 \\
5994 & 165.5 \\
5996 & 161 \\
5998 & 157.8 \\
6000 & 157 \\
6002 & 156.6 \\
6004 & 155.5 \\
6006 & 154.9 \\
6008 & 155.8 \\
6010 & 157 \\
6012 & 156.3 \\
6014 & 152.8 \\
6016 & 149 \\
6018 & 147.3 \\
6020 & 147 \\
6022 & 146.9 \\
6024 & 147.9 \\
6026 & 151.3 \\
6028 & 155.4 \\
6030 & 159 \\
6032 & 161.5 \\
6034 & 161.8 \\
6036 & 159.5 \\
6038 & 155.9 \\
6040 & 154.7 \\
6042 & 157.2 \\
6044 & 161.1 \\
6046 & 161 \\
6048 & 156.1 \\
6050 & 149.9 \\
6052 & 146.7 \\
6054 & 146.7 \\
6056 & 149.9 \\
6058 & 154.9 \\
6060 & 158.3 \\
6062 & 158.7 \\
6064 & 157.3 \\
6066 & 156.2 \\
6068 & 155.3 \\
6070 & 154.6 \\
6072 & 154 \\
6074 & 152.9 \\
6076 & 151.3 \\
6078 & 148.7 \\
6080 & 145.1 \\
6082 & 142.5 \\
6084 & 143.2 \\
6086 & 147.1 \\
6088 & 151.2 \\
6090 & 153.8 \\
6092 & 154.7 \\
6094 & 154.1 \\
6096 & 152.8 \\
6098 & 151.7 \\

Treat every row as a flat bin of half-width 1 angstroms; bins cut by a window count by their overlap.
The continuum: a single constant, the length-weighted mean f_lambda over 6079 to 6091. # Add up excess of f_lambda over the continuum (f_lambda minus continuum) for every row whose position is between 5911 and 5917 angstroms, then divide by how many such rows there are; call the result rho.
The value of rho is 3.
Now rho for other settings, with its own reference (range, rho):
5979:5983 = 14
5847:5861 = 8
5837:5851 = 8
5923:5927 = 6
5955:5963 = 11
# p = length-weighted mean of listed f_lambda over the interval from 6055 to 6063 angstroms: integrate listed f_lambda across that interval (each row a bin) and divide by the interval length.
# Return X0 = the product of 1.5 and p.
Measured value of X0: 233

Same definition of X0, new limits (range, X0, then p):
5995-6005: 236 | 158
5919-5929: 232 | 155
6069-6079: 228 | 152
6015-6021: 222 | 148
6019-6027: 222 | 148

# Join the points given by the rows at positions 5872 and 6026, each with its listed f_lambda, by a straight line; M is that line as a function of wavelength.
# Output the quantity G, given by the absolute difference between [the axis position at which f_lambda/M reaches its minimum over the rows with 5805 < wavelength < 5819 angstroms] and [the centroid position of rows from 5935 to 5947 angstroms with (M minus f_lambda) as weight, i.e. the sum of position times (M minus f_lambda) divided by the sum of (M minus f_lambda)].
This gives 124.3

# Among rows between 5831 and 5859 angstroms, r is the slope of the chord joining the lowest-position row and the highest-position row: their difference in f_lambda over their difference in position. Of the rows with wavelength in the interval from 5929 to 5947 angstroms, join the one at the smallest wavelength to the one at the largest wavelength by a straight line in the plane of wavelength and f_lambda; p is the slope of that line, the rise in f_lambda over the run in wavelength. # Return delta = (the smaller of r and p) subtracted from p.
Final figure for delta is 0.7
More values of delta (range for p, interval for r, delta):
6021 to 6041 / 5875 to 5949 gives 0.5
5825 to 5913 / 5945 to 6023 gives 0.0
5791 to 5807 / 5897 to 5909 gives 0.0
